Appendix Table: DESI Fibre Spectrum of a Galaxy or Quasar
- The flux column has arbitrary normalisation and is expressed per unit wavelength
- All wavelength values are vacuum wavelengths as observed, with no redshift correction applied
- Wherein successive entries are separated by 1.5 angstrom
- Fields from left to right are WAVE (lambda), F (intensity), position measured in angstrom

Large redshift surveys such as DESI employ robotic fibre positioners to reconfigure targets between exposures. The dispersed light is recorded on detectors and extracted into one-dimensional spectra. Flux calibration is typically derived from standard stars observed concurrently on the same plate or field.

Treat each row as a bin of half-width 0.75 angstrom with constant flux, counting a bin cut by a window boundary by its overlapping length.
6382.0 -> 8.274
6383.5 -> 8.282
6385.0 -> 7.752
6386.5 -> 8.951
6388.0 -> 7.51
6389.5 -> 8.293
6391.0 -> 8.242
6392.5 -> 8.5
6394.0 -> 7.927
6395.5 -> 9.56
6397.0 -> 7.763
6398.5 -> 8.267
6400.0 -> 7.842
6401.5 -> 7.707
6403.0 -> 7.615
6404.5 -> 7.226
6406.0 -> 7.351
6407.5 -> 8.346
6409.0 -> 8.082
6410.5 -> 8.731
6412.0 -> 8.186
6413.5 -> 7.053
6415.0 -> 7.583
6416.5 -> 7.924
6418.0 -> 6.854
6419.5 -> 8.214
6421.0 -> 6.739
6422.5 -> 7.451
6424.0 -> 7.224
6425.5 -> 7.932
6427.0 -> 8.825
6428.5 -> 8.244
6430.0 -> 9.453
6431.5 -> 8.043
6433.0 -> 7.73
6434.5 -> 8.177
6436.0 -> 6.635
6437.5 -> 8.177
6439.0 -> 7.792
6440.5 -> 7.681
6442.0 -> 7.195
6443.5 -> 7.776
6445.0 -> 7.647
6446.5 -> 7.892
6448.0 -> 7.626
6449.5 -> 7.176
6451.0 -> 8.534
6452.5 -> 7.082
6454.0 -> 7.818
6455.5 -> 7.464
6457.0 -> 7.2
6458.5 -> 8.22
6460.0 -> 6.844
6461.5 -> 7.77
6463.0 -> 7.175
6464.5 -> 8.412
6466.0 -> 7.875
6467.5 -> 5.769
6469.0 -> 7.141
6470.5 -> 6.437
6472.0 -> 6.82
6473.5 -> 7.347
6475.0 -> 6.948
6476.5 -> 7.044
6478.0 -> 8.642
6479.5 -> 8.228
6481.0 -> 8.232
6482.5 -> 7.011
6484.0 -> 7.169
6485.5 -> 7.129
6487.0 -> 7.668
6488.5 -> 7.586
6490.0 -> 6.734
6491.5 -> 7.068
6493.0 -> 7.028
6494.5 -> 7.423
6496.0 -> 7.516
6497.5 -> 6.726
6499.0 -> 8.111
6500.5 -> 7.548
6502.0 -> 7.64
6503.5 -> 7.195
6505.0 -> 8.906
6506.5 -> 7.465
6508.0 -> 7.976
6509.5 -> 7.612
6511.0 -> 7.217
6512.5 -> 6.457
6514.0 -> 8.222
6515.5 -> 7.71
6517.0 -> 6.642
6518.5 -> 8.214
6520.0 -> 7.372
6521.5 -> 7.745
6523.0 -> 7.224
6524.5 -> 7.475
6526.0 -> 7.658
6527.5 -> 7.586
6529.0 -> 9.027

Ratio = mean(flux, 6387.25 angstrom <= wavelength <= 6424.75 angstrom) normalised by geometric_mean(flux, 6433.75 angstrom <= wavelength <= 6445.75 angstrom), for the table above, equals 1.030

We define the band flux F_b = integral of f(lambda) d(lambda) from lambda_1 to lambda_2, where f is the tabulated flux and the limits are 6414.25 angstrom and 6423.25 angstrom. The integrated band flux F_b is 67.1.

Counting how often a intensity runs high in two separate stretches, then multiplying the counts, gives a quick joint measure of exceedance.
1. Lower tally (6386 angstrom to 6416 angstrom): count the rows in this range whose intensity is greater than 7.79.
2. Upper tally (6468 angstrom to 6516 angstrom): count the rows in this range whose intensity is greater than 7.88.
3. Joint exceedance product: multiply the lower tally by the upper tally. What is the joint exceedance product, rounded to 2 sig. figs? 84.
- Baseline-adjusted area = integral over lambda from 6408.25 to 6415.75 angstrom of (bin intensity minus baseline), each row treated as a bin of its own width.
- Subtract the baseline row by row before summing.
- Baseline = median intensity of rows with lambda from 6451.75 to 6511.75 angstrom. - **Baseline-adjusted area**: 4.1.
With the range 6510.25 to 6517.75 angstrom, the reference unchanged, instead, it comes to -1.0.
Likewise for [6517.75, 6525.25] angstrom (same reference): 1.7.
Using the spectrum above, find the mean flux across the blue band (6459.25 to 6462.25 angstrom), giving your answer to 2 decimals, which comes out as 7.31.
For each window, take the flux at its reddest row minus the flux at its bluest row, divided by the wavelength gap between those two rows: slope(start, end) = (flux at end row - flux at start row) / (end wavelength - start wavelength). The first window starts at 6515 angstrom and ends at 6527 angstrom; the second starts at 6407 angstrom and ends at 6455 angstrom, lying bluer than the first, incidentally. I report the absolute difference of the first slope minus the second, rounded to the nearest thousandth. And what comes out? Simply 0.006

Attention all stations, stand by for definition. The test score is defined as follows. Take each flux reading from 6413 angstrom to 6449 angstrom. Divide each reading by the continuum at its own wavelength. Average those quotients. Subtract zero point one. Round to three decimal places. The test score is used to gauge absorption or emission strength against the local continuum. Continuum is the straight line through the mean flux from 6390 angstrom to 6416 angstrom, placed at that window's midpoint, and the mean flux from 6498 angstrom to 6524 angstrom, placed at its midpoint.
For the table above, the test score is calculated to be 0.881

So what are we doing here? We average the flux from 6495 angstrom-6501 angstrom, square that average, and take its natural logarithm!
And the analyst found 4.02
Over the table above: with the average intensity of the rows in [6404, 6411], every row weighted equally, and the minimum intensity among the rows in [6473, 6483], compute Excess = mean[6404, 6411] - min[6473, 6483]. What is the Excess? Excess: 1.0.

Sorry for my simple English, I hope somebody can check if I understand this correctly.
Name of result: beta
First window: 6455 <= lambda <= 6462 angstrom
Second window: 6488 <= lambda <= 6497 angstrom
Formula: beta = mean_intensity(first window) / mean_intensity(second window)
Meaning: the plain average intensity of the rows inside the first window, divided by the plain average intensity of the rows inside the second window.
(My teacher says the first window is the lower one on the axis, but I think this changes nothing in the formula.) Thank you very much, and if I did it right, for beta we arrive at 1.04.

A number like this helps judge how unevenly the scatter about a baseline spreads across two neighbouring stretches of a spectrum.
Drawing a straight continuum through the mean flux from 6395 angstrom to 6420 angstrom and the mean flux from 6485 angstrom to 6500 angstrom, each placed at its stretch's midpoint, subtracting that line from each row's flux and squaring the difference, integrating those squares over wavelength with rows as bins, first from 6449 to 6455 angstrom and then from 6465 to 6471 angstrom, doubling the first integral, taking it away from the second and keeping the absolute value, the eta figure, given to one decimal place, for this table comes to 2.2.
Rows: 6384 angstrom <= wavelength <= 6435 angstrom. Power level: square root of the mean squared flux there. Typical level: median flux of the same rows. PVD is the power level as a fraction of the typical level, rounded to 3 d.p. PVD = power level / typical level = 1.010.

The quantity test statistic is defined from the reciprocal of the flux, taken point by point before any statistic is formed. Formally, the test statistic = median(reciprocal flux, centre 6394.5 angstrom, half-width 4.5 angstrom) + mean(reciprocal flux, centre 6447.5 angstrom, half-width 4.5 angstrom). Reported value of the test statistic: 0.250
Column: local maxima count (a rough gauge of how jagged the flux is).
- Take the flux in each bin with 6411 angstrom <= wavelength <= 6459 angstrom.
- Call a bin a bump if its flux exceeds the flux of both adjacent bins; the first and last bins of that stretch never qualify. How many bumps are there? 11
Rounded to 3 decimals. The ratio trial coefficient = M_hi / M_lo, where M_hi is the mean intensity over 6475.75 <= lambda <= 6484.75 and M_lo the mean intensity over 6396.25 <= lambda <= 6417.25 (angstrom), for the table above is 0.986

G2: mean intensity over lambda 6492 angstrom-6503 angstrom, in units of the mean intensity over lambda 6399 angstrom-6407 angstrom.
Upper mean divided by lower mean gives 0.98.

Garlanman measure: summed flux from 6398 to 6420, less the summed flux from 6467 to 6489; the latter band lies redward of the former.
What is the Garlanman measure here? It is 8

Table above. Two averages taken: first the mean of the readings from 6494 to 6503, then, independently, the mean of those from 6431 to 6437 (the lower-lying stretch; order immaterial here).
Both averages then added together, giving 15.1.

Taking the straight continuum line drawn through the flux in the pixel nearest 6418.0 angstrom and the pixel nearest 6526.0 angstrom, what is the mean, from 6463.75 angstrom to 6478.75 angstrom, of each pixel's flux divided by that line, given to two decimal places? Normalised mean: 1.00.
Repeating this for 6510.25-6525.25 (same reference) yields 0.98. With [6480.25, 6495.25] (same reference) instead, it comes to 0.99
